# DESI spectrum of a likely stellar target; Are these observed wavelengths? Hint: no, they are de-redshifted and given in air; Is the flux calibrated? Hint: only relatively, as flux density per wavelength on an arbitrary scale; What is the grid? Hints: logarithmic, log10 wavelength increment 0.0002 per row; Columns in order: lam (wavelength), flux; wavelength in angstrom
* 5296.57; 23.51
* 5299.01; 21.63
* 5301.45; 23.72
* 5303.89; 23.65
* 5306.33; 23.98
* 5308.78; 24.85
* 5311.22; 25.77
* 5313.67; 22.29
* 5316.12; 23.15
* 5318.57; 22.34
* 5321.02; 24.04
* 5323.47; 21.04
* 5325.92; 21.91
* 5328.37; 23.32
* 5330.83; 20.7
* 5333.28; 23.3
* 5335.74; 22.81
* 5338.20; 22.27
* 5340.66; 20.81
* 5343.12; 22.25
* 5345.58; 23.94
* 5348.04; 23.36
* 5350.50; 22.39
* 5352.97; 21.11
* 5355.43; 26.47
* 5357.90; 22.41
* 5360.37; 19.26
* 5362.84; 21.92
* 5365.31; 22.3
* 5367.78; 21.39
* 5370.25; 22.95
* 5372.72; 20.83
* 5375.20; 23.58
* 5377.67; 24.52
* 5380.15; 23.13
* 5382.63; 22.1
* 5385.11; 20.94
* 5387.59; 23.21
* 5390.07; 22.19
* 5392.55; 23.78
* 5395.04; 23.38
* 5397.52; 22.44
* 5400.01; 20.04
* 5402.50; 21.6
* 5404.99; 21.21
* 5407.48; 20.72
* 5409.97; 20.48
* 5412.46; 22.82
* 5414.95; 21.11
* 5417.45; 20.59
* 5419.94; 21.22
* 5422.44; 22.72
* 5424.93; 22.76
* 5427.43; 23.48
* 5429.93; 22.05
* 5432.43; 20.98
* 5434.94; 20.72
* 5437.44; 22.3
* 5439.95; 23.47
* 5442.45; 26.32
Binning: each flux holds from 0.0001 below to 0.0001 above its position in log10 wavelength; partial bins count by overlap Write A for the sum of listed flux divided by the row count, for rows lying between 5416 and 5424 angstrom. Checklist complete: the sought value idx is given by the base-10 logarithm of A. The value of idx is 1.33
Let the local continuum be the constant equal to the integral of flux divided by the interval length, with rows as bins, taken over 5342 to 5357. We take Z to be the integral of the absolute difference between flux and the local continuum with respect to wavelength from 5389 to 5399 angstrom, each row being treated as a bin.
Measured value 7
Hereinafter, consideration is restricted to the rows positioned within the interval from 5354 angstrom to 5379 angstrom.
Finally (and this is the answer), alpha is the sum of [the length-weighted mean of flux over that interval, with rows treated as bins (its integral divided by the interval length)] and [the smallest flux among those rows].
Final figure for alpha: 41.8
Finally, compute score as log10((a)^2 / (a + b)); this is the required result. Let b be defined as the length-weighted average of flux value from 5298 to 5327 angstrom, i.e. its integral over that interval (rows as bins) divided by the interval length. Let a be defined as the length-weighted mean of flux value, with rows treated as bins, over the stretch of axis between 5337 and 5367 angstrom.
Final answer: 1.040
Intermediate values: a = 22.4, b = 23.2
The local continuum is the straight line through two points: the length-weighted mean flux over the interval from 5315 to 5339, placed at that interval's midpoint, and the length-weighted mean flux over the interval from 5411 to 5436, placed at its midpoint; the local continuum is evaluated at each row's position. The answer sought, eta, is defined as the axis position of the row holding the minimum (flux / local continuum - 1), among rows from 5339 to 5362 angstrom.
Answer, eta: 5360.37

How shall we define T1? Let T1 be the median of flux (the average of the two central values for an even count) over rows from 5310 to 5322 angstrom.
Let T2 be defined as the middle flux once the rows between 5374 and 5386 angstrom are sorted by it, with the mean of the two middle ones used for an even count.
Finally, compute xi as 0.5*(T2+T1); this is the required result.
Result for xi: 23.1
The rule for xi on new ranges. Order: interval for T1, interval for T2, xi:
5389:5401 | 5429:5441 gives 22.2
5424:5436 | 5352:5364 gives 22.0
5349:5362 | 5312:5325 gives 22.4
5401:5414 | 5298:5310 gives 22.5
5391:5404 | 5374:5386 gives 22.8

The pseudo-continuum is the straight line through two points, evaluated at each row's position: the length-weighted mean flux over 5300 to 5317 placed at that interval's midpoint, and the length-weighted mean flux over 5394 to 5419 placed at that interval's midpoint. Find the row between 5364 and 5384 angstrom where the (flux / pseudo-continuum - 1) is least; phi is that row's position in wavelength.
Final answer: 5372.72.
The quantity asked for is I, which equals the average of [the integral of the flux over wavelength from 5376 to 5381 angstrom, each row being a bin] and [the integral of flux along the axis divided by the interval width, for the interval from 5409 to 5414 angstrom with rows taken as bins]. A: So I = 70.5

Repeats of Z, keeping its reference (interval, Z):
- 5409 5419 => 20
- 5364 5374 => 14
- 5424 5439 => 19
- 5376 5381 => 4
